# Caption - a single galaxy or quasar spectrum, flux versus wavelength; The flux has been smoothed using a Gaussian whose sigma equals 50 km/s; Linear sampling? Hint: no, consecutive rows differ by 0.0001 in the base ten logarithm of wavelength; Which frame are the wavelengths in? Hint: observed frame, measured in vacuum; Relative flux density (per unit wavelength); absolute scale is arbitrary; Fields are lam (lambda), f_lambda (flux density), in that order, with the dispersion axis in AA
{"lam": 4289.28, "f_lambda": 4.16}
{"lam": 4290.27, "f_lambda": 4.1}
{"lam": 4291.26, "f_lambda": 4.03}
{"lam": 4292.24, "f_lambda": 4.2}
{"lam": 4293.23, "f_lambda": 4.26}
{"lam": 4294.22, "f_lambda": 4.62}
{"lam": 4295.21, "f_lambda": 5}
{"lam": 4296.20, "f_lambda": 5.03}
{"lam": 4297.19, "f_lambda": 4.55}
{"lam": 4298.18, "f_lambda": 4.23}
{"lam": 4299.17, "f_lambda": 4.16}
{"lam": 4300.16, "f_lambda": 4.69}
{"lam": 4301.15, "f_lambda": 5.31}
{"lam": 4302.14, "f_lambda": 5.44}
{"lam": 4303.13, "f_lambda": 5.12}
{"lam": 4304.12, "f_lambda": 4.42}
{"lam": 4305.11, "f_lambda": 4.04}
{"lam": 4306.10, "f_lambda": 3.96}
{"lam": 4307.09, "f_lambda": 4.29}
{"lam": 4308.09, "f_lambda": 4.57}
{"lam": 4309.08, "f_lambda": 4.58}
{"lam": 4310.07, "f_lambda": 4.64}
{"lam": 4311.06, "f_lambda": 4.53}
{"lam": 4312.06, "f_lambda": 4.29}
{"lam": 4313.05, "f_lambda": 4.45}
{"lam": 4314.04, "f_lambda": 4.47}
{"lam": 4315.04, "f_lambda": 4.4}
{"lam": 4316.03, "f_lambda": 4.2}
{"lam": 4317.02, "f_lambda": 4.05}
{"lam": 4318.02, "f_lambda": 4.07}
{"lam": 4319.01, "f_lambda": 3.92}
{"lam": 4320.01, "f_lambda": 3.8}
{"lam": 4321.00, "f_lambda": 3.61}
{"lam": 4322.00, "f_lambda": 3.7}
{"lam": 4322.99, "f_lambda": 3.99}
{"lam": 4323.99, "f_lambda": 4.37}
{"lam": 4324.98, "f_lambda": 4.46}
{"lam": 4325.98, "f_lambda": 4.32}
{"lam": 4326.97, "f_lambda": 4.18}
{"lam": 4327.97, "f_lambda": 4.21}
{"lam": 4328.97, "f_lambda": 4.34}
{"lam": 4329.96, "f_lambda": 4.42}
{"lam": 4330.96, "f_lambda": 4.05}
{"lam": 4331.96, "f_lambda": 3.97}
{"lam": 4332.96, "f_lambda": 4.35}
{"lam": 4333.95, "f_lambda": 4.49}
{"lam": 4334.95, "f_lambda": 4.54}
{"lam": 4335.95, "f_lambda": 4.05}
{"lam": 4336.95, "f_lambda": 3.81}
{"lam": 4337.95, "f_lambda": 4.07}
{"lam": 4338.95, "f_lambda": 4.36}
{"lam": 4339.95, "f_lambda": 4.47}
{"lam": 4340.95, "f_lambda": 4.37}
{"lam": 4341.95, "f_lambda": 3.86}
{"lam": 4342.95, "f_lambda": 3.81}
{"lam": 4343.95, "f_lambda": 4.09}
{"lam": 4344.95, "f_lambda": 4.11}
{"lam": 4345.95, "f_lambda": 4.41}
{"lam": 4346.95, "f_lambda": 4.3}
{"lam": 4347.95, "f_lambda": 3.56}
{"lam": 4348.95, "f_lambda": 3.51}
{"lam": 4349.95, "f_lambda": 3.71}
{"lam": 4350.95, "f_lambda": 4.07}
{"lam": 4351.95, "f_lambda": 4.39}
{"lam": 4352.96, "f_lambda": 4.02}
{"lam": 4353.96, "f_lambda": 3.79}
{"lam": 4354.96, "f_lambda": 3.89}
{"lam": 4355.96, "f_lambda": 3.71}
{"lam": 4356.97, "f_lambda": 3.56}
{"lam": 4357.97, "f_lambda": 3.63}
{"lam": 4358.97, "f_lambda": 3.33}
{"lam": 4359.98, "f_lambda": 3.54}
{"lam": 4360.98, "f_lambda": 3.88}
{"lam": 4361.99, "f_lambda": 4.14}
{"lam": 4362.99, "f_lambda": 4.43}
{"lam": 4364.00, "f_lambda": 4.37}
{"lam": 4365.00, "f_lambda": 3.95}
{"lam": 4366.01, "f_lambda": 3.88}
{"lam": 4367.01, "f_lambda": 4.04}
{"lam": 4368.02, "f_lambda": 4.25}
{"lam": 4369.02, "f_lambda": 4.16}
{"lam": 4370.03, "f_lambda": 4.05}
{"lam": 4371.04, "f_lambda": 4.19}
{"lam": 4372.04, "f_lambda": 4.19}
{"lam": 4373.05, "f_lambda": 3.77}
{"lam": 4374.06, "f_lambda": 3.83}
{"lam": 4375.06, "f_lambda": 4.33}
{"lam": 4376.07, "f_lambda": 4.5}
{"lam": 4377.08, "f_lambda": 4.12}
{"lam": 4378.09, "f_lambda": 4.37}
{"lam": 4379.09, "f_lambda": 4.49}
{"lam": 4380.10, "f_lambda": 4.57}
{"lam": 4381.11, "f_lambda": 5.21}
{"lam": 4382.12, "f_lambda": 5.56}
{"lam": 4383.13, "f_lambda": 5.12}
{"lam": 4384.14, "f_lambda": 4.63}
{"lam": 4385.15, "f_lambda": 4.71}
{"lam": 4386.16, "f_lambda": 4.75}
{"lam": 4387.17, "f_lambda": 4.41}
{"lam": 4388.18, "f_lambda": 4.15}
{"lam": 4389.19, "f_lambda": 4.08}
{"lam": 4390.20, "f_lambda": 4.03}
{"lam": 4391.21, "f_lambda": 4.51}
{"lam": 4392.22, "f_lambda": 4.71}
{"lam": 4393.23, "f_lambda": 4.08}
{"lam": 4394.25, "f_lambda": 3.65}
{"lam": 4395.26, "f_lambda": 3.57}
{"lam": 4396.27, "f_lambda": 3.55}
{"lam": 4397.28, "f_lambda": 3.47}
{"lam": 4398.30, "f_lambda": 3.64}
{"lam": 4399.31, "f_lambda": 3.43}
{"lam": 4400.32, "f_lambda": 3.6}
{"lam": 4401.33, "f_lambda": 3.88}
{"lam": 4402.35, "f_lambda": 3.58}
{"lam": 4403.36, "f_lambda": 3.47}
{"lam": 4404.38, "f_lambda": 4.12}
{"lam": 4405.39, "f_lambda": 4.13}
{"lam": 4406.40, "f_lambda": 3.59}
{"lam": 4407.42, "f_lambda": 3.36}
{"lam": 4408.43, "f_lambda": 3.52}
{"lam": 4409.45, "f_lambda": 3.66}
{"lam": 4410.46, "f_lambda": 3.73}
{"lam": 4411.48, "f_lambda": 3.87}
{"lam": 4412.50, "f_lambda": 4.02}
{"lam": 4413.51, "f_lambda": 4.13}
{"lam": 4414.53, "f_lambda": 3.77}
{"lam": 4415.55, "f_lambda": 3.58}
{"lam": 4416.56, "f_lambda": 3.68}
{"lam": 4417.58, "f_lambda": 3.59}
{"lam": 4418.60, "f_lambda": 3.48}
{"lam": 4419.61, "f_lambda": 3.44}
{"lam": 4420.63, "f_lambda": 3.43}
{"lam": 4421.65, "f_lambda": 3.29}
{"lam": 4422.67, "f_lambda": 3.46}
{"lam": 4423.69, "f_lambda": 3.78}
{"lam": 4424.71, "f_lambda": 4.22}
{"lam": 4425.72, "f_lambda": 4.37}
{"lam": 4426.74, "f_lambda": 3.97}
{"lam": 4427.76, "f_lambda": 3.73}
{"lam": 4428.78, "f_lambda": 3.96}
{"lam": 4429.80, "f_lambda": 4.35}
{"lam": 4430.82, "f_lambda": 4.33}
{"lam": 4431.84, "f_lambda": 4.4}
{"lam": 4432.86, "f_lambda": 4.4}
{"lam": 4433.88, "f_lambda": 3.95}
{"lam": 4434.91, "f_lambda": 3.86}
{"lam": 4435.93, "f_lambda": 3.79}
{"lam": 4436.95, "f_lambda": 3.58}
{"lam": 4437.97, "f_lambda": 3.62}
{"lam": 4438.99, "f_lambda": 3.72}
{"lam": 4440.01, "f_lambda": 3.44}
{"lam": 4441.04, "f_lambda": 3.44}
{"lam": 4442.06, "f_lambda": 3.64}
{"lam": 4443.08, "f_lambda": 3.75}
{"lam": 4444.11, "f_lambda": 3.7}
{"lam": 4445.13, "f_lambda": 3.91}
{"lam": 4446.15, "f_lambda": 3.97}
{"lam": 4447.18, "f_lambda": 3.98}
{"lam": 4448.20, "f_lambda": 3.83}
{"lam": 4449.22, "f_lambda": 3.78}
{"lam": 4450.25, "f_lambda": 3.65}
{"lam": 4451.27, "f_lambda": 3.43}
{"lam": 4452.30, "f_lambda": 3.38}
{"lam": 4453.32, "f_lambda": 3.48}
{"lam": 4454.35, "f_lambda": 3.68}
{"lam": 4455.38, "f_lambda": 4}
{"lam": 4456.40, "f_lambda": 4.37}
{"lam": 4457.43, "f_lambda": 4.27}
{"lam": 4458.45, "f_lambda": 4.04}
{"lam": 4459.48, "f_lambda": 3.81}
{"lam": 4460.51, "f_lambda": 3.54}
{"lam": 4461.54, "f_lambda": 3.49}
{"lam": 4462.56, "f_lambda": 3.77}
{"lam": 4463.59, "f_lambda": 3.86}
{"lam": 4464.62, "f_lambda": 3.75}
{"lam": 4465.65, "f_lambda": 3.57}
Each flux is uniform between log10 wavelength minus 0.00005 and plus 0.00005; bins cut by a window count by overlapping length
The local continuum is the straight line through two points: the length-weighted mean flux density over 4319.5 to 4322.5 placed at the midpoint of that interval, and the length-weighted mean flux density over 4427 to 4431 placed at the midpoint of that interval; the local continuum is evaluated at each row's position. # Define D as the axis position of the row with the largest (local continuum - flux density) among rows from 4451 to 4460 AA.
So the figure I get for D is 4452.30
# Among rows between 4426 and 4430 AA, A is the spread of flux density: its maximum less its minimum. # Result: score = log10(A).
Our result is -0.21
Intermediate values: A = 0.62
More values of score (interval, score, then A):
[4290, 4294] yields -0.64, 0.23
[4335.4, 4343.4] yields -0.18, 0.66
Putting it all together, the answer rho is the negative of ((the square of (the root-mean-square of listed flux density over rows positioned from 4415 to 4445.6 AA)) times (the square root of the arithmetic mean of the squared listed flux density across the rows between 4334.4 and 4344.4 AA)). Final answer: -60.2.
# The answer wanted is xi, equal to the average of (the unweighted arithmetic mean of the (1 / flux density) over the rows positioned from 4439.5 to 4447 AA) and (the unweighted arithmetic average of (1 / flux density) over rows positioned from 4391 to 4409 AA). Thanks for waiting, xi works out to 0.270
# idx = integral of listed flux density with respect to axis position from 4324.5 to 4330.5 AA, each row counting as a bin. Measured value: 25.9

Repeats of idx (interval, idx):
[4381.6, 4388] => 30.9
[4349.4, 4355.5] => 24.3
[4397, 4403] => 21.6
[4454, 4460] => 24.2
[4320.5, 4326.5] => 24.5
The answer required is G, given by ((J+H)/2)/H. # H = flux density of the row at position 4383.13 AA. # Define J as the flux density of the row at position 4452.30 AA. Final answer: 0.83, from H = 5.12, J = 3.38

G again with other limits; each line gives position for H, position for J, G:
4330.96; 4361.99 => 1.01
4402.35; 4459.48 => 1.03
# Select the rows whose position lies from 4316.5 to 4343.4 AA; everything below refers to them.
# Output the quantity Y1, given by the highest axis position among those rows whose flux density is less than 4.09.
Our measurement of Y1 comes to 4342.95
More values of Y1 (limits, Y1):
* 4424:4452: 4451.27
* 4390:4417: 4416.56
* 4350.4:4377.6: 4374.06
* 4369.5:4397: 4396.27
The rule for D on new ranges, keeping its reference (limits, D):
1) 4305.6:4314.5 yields 4306.10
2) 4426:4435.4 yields 4427.76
